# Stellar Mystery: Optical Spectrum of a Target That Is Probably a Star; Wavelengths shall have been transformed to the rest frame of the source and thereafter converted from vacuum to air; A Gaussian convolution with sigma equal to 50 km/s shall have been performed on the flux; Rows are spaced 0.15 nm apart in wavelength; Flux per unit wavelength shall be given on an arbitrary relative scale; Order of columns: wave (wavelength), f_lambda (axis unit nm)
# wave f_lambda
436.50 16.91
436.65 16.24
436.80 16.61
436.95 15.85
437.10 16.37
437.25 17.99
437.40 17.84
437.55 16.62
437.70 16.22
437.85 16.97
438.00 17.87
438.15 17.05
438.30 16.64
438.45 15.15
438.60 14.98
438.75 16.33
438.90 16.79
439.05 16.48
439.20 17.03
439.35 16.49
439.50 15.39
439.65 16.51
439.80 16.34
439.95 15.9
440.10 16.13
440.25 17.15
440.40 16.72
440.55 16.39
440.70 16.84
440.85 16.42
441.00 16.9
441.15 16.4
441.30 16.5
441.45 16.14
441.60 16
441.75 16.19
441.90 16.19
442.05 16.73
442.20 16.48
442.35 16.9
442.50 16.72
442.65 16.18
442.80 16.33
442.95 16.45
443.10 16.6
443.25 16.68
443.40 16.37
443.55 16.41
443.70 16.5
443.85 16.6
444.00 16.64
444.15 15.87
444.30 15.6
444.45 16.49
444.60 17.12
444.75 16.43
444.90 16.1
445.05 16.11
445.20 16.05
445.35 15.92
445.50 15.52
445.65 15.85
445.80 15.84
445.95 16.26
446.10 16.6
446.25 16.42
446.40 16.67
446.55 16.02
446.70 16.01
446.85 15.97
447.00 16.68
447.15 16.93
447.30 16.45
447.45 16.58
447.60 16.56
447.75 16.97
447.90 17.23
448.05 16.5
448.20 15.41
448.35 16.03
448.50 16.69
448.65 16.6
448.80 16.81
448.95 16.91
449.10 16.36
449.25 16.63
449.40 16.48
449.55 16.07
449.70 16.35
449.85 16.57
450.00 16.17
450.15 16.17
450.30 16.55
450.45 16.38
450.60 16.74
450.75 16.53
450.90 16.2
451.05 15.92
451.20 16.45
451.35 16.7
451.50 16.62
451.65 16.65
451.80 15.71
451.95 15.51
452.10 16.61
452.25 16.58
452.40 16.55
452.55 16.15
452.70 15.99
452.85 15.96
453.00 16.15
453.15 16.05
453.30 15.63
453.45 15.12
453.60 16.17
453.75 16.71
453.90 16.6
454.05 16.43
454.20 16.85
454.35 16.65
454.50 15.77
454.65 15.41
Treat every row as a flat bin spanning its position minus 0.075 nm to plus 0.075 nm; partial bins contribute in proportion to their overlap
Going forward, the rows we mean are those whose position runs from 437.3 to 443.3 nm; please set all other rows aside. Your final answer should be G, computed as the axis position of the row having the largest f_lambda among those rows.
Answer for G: 438.00 nm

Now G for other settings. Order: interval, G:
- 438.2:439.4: 439.20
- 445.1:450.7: 447.90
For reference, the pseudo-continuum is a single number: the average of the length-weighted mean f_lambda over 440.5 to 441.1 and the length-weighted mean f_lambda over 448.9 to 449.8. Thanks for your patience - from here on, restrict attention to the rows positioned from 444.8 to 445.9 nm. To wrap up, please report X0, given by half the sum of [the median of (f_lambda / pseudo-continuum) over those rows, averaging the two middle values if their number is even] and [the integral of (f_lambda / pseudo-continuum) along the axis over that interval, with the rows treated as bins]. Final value 1.01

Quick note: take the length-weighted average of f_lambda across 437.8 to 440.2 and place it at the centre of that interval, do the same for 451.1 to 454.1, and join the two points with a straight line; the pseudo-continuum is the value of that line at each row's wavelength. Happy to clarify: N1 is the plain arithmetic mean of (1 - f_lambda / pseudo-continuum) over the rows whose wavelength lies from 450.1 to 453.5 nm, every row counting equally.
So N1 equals 0.001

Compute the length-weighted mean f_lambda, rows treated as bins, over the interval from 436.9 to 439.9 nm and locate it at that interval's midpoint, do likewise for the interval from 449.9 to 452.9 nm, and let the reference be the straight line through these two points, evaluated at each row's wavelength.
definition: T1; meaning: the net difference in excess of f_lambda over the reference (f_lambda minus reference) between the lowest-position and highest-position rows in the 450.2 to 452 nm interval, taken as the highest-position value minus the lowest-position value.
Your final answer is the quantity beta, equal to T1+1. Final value 0.0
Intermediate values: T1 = -1.01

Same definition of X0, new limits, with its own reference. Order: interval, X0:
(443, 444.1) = 1.05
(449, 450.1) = 1.04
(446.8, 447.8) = 1.00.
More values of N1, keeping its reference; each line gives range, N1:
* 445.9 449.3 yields -0.013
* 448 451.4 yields -0.009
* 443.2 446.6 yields 0.003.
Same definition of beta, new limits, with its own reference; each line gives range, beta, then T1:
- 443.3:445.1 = 0.8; -0.23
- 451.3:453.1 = 0.5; -0.52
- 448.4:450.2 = 0.5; -0.49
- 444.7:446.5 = 1.3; 0.27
